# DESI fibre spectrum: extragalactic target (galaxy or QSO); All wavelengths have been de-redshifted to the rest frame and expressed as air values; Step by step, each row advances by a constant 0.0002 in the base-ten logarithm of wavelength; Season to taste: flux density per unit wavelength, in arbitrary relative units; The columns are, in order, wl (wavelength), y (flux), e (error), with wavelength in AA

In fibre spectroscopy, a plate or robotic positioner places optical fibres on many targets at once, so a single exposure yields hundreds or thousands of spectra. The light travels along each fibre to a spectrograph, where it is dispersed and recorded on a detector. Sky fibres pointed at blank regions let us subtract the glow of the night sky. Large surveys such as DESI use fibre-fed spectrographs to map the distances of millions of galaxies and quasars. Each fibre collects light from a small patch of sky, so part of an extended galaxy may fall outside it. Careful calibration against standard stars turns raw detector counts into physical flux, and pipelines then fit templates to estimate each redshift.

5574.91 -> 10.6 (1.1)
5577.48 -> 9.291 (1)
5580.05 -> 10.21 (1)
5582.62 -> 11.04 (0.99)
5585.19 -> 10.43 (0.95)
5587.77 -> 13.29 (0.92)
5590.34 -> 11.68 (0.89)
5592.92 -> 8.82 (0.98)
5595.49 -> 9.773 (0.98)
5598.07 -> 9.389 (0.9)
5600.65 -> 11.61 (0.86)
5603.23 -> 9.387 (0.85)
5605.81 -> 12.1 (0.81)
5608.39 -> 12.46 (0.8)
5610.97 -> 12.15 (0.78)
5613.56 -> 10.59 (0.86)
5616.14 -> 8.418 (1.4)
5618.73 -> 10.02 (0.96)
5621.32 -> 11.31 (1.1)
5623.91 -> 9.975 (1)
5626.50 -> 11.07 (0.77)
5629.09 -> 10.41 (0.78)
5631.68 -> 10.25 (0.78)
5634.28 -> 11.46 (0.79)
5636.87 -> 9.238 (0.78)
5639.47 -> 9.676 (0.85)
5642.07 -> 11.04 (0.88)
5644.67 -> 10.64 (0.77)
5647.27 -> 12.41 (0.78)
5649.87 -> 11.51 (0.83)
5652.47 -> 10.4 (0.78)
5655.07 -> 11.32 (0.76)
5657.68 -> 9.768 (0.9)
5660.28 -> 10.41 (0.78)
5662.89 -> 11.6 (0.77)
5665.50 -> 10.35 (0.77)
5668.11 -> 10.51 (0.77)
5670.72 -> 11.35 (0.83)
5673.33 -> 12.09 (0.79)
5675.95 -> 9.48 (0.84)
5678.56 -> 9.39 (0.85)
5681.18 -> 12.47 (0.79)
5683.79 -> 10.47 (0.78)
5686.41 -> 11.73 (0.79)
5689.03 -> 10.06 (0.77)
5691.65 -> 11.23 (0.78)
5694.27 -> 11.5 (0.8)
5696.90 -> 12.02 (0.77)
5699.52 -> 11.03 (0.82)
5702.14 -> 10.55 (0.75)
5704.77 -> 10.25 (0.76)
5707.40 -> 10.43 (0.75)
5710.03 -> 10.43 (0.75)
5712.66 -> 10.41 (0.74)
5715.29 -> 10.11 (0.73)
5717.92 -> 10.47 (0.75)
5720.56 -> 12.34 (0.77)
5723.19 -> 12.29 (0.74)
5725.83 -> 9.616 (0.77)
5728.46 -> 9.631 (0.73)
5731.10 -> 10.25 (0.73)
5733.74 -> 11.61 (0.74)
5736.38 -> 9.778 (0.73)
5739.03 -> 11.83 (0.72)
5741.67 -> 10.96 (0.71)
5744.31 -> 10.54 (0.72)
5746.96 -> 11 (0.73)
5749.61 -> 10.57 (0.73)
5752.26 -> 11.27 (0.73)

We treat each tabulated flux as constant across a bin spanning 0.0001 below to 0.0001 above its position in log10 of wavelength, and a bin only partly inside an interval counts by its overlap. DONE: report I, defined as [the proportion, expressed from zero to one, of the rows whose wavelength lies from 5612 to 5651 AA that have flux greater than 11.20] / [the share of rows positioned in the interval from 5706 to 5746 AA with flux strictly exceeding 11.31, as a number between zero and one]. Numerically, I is 1.00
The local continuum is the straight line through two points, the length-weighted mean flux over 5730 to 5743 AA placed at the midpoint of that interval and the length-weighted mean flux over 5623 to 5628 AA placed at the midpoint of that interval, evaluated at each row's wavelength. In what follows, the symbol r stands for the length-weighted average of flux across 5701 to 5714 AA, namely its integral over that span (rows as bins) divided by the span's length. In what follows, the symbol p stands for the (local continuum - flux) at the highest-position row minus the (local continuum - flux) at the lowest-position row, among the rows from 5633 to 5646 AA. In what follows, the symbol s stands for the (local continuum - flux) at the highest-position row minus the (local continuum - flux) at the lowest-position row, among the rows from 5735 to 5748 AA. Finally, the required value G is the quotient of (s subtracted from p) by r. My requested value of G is 0.20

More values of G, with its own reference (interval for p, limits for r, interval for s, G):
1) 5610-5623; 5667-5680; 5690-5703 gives 0.02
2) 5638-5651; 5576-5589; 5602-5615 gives -0.06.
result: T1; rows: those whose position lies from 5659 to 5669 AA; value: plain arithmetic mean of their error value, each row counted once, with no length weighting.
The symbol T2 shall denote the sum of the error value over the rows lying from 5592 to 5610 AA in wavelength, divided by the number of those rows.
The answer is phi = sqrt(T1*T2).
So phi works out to 0.83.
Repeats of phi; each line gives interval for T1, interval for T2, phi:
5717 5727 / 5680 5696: 0.77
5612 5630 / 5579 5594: 0.97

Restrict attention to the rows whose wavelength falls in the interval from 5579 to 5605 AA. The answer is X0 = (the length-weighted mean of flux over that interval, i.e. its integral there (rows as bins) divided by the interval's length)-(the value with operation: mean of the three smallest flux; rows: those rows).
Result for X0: 1.39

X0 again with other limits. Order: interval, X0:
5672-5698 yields 1.39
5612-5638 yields 1.09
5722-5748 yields 1.07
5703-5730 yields 0.81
